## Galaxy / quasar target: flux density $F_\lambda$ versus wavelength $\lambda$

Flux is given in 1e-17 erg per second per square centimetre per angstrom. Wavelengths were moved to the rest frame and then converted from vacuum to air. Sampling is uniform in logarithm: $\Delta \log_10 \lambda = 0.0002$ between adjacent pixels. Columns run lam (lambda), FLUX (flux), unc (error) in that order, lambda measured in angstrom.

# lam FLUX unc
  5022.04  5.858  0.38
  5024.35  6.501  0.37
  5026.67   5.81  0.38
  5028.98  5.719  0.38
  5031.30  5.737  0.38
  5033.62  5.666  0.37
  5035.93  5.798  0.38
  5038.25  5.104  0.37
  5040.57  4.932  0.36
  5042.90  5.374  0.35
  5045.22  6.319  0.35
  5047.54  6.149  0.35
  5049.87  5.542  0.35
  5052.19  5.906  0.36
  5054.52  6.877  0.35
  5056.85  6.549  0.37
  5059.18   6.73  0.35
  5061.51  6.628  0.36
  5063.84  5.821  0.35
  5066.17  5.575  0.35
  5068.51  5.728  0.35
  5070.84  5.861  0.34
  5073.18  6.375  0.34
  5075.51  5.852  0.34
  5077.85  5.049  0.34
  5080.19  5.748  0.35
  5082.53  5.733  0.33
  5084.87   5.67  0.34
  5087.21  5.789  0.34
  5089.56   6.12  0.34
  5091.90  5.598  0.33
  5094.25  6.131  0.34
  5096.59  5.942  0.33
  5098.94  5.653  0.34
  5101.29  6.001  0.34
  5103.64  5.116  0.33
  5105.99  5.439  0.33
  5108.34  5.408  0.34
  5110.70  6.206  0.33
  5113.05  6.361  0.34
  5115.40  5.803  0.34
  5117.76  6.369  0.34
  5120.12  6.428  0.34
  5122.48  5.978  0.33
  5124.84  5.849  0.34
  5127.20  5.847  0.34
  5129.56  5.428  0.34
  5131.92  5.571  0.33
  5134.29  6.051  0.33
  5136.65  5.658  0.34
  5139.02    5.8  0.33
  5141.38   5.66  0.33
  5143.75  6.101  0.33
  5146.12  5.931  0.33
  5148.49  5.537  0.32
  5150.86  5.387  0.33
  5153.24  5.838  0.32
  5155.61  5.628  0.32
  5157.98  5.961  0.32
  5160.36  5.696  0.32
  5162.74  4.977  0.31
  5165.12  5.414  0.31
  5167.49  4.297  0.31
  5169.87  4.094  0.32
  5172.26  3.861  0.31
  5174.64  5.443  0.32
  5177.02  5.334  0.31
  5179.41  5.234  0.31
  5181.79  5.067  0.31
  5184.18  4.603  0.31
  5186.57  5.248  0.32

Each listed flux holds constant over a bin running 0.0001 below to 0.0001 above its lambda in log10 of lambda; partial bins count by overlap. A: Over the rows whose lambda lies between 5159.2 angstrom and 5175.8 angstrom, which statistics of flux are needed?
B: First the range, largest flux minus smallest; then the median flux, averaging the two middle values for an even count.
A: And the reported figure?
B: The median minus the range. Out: 3.1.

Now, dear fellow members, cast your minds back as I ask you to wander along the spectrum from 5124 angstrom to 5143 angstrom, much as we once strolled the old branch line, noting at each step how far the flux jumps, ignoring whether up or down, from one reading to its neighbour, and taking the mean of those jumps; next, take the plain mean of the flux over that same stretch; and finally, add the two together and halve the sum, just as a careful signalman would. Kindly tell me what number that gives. 2.99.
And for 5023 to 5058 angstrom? 3.14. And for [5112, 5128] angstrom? 3.19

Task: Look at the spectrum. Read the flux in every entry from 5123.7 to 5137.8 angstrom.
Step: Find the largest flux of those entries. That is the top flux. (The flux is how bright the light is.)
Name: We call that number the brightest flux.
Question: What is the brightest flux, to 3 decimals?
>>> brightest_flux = 6.051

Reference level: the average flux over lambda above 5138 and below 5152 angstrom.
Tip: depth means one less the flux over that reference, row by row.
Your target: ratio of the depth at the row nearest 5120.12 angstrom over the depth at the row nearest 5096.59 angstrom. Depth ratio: 3.4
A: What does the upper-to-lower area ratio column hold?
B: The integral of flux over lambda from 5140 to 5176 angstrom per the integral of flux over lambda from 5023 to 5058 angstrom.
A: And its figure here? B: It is 0.93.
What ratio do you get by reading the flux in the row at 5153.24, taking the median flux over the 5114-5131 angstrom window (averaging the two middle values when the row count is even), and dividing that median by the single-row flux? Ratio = 1.00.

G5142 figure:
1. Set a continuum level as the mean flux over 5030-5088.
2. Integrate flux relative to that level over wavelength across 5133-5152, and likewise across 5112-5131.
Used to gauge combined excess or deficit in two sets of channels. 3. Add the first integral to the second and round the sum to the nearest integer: 1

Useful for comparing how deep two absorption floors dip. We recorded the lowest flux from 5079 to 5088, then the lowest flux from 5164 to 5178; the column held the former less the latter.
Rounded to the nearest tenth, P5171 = 1.8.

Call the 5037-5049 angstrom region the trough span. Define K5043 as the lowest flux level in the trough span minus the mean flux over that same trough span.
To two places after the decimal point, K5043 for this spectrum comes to -0.64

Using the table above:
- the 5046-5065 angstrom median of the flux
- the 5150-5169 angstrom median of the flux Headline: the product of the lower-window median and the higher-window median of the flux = 35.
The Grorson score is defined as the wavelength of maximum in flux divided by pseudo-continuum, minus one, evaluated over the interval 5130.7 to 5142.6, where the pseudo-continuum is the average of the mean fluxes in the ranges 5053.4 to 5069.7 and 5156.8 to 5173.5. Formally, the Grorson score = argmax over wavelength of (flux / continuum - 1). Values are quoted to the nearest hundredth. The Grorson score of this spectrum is 5134.29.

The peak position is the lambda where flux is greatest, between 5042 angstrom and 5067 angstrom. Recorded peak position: 5054.52 angstrom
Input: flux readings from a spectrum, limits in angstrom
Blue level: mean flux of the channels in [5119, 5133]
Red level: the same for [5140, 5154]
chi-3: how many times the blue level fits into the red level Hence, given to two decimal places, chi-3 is 0.98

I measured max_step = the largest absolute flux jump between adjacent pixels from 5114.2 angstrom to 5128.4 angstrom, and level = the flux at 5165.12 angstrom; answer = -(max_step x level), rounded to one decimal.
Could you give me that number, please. -3.1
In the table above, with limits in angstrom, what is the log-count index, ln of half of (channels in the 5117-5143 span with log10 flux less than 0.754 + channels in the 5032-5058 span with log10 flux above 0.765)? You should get 1.5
